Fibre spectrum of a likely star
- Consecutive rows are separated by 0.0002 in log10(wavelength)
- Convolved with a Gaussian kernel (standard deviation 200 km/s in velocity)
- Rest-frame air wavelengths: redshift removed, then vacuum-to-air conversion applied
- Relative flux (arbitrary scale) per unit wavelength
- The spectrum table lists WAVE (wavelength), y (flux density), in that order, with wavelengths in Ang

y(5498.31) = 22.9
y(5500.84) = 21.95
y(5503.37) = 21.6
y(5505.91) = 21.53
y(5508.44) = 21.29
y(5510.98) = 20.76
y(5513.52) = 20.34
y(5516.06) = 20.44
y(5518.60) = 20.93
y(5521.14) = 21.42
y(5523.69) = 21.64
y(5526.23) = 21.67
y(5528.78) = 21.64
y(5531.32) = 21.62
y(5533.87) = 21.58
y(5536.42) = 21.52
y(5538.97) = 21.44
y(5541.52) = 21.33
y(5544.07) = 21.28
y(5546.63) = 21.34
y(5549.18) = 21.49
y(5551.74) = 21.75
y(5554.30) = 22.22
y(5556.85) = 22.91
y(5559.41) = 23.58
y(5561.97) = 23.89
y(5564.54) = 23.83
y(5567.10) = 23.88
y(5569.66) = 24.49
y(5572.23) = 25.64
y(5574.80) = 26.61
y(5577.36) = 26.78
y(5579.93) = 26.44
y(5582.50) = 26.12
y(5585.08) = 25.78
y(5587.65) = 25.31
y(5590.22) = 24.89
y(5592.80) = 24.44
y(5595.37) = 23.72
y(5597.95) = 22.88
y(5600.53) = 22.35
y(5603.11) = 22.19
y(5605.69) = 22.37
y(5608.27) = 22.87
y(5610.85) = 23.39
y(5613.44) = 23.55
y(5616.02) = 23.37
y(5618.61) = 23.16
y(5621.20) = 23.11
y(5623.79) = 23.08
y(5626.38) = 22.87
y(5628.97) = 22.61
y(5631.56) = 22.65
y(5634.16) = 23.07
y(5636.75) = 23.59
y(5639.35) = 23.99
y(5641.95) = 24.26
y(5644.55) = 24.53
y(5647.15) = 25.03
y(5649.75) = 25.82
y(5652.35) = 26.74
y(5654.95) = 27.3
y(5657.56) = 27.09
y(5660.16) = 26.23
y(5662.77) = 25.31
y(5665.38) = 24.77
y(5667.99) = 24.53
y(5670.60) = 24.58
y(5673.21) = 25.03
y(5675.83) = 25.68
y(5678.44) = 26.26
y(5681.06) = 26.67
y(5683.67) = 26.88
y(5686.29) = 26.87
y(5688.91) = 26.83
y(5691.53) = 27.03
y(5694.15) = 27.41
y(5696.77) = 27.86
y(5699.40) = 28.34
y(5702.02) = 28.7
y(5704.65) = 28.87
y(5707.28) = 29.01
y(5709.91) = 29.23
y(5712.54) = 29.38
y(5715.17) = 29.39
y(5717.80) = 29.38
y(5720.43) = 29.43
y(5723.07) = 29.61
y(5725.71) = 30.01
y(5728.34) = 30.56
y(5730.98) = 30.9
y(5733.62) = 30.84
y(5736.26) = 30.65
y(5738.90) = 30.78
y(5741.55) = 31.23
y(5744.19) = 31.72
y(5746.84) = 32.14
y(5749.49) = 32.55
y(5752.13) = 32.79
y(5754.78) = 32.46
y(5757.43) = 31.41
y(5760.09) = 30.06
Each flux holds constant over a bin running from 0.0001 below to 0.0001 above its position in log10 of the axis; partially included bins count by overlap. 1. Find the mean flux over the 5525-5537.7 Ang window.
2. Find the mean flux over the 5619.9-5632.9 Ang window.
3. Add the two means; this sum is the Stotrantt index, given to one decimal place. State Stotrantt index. 44.5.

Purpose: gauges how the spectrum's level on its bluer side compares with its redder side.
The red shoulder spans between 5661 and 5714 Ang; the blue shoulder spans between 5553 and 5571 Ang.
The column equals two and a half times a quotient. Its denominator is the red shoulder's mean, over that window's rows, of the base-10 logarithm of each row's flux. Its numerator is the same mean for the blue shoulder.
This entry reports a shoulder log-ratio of 2.398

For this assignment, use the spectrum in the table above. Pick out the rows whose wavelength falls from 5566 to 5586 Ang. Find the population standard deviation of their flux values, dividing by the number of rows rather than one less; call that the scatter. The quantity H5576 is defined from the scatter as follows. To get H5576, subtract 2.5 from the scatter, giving -1.53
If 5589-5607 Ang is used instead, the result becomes -1.49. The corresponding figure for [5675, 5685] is -2.04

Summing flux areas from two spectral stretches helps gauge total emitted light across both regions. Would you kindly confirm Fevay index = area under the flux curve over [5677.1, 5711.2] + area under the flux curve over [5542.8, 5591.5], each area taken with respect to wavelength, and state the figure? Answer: 2119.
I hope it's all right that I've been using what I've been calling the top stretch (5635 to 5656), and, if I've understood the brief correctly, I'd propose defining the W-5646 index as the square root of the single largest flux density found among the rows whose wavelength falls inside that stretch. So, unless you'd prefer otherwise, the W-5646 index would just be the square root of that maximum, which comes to 5.2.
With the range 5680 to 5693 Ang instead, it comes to 5.2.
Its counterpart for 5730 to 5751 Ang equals 5.7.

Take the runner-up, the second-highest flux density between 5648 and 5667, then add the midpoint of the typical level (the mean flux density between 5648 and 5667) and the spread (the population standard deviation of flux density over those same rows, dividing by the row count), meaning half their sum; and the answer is 40.6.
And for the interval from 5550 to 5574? 36.8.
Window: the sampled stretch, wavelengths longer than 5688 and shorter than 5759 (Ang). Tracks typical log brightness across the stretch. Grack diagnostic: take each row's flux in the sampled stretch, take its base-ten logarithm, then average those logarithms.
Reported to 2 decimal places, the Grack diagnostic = 1.48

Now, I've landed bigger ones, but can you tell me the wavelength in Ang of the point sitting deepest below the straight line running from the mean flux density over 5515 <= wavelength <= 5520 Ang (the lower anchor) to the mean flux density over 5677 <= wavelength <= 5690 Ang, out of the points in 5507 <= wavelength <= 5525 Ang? 5513.52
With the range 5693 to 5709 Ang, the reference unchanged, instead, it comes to 5694.15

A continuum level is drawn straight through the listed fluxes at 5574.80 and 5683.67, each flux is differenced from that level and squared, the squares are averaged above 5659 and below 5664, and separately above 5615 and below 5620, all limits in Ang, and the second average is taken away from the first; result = -11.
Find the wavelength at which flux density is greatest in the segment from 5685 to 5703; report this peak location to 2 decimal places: 5702.02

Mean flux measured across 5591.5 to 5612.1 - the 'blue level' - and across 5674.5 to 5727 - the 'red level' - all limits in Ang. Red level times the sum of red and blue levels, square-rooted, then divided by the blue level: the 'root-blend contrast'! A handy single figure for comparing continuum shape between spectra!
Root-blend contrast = 1.65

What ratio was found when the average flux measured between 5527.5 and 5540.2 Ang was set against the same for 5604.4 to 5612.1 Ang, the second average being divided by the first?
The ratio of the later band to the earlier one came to 1.06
